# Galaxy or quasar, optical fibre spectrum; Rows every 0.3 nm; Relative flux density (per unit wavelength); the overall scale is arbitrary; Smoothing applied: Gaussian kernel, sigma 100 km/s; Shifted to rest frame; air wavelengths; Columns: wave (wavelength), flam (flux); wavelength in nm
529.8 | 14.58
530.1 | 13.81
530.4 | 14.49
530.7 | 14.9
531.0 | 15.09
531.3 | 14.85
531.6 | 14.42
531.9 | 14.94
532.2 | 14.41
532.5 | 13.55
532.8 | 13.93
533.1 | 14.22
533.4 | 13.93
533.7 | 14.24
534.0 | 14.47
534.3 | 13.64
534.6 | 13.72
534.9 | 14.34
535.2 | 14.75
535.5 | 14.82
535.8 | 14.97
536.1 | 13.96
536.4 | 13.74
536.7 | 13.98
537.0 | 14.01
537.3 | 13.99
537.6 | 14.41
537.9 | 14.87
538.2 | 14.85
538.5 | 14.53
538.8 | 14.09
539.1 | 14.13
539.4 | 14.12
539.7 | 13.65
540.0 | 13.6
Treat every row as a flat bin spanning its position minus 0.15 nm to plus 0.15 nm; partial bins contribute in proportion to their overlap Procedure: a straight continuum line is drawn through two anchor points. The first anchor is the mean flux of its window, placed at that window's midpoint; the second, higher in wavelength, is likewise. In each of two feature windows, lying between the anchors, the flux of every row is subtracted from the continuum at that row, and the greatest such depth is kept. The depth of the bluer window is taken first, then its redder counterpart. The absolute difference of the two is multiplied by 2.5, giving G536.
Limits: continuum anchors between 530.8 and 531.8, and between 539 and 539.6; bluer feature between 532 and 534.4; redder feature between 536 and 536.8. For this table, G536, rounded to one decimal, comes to 1.3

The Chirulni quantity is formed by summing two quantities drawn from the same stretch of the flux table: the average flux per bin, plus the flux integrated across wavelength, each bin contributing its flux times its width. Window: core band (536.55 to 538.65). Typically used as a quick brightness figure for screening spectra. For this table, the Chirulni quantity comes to 44.6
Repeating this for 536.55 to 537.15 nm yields 22.4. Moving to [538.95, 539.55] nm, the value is 22.6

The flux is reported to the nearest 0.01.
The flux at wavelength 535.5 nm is 14.82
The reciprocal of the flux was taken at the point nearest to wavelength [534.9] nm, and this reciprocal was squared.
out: 0.0049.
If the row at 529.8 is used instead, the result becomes 0.0047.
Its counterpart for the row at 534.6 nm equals 0.0053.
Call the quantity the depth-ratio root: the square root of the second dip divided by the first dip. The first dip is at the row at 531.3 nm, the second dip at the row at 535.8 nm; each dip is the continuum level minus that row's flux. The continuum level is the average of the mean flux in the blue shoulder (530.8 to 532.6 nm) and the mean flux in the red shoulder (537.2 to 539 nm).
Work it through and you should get 1.2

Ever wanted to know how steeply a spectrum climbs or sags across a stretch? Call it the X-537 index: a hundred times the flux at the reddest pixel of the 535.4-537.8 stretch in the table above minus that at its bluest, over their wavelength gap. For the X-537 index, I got -20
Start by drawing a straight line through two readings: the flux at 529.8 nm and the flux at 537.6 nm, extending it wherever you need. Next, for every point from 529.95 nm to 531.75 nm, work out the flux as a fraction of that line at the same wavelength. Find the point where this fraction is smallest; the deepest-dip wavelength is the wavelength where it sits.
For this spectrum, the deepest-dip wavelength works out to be 530.1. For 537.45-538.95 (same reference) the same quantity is 538.8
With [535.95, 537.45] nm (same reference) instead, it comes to 536.4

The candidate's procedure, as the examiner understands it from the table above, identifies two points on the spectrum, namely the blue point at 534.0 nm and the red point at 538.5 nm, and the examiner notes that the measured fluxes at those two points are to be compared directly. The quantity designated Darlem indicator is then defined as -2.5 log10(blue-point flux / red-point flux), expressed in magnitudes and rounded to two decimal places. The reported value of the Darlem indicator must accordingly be 0.00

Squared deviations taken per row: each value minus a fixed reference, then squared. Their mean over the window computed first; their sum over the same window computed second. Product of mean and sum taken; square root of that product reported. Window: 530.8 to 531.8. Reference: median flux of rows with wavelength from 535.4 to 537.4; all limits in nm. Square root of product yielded 1.2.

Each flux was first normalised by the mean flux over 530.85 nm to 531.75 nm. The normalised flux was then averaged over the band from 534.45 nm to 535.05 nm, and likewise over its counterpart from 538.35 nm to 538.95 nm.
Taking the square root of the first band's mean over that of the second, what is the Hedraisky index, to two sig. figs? 0.99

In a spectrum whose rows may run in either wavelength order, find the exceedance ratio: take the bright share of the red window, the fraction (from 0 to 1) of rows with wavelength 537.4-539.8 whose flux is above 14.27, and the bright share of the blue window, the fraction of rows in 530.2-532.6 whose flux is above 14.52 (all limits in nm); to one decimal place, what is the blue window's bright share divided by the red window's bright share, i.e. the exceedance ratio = 1.0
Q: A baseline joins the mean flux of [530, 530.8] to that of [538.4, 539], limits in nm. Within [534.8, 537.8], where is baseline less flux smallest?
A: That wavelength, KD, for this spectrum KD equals 535.8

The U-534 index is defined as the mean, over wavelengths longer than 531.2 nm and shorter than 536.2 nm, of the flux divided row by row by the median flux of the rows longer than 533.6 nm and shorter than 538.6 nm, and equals 1.00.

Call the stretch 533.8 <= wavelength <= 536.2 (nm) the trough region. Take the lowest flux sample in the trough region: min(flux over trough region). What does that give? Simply 13.64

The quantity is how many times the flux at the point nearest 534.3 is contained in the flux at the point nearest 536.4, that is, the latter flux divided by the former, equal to 1.007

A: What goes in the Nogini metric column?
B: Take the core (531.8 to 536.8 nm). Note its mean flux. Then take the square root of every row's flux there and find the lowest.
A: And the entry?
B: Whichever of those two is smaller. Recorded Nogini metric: 3.68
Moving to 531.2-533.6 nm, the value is 3.68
